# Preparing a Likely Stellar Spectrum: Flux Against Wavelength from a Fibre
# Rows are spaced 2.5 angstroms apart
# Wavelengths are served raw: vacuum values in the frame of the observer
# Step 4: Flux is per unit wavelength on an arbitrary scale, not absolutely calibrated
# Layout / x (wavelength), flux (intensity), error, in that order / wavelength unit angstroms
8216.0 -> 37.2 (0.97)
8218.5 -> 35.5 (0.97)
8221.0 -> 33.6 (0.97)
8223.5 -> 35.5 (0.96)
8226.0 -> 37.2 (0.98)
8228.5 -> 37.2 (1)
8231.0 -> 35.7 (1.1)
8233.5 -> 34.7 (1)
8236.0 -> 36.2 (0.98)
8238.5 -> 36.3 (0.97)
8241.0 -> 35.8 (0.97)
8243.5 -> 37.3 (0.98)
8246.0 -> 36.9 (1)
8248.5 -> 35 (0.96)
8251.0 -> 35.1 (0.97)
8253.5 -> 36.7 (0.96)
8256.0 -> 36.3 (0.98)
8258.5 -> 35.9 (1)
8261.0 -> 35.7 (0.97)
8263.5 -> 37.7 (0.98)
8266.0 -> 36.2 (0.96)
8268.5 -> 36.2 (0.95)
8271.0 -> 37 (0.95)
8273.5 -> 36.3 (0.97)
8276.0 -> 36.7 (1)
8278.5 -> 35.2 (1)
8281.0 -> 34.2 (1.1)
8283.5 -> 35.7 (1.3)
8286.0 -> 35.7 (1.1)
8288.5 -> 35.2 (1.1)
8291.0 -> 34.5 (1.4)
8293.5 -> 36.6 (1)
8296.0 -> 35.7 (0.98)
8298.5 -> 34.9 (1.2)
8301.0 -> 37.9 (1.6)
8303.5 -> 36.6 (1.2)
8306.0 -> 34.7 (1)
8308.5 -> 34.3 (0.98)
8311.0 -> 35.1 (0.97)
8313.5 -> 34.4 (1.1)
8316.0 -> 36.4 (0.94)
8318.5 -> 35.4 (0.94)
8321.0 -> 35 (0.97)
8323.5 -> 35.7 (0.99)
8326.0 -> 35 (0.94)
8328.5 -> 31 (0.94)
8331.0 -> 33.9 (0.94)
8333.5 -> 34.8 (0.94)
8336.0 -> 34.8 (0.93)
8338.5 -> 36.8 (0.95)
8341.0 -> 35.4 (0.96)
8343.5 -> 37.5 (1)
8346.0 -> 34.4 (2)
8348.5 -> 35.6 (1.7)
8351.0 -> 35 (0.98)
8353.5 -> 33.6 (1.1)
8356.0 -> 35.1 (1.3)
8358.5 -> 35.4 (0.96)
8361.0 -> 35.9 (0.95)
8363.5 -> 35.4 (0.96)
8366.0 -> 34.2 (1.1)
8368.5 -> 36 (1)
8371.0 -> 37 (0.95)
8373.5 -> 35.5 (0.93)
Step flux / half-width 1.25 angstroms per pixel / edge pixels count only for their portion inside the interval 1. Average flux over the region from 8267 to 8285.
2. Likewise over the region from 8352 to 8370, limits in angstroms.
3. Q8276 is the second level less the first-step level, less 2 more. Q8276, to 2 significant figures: -2.8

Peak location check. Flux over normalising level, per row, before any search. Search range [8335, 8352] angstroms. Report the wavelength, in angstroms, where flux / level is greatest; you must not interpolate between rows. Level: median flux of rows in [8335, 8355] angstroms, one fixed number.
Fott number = 8343.5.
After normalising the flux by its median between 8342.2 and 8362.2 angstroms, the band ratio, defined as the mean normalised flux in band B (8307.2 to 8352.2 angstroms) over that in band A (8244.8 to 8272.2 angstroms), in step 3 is 0.966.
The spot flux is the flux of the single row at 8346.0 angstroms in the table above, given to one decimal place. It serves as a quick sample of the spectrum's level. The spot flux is 34.4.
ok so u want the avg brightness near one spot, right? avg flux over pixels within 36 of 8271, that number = 36.01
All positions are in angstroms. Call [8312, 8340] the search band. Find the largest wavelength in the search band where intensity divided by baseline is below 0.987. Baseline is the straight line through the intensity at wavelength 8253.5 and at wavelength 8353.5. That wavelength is 8328.5 angstroms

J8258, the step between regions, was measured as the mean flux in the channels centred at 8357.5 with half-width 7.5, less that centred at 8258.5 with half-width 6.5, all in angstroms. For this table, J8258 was -1.4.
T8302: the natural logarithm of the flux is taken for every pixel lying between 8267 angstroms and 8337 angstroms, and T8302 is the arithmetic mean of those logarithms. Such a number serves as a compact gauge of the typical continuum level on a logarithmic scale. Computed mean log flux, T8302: 3.56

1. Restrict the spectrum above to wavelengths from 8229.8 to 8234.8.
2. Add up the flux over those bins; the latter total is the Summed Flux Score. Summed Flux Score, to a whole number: 70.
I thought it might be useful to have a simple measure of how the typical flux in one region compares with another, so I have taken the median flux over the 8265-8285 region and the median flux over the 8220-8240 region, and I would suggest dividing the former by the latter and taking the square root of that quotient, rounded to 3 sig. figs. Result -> 1.00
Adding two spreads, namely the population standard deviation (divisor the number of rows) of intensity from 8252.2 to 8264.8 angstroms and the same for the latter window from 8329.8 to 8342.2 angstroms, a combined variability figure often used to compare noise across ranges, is 1.7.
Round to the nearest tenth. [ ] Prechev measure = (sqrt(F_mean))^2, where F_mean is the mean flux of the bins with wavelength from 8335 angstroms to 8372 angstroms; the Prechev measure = 35.5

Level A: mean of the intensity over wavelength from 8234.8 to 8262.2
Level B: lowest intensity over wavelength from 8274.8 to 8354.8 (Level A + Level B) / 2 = 33.6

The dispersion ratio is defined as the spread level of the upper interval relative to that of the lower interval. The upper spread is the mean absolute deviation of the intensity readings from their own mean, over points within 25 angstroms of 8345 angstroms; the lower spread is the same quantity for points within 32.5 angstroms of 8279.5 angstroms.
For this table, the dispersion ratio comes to 1.1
